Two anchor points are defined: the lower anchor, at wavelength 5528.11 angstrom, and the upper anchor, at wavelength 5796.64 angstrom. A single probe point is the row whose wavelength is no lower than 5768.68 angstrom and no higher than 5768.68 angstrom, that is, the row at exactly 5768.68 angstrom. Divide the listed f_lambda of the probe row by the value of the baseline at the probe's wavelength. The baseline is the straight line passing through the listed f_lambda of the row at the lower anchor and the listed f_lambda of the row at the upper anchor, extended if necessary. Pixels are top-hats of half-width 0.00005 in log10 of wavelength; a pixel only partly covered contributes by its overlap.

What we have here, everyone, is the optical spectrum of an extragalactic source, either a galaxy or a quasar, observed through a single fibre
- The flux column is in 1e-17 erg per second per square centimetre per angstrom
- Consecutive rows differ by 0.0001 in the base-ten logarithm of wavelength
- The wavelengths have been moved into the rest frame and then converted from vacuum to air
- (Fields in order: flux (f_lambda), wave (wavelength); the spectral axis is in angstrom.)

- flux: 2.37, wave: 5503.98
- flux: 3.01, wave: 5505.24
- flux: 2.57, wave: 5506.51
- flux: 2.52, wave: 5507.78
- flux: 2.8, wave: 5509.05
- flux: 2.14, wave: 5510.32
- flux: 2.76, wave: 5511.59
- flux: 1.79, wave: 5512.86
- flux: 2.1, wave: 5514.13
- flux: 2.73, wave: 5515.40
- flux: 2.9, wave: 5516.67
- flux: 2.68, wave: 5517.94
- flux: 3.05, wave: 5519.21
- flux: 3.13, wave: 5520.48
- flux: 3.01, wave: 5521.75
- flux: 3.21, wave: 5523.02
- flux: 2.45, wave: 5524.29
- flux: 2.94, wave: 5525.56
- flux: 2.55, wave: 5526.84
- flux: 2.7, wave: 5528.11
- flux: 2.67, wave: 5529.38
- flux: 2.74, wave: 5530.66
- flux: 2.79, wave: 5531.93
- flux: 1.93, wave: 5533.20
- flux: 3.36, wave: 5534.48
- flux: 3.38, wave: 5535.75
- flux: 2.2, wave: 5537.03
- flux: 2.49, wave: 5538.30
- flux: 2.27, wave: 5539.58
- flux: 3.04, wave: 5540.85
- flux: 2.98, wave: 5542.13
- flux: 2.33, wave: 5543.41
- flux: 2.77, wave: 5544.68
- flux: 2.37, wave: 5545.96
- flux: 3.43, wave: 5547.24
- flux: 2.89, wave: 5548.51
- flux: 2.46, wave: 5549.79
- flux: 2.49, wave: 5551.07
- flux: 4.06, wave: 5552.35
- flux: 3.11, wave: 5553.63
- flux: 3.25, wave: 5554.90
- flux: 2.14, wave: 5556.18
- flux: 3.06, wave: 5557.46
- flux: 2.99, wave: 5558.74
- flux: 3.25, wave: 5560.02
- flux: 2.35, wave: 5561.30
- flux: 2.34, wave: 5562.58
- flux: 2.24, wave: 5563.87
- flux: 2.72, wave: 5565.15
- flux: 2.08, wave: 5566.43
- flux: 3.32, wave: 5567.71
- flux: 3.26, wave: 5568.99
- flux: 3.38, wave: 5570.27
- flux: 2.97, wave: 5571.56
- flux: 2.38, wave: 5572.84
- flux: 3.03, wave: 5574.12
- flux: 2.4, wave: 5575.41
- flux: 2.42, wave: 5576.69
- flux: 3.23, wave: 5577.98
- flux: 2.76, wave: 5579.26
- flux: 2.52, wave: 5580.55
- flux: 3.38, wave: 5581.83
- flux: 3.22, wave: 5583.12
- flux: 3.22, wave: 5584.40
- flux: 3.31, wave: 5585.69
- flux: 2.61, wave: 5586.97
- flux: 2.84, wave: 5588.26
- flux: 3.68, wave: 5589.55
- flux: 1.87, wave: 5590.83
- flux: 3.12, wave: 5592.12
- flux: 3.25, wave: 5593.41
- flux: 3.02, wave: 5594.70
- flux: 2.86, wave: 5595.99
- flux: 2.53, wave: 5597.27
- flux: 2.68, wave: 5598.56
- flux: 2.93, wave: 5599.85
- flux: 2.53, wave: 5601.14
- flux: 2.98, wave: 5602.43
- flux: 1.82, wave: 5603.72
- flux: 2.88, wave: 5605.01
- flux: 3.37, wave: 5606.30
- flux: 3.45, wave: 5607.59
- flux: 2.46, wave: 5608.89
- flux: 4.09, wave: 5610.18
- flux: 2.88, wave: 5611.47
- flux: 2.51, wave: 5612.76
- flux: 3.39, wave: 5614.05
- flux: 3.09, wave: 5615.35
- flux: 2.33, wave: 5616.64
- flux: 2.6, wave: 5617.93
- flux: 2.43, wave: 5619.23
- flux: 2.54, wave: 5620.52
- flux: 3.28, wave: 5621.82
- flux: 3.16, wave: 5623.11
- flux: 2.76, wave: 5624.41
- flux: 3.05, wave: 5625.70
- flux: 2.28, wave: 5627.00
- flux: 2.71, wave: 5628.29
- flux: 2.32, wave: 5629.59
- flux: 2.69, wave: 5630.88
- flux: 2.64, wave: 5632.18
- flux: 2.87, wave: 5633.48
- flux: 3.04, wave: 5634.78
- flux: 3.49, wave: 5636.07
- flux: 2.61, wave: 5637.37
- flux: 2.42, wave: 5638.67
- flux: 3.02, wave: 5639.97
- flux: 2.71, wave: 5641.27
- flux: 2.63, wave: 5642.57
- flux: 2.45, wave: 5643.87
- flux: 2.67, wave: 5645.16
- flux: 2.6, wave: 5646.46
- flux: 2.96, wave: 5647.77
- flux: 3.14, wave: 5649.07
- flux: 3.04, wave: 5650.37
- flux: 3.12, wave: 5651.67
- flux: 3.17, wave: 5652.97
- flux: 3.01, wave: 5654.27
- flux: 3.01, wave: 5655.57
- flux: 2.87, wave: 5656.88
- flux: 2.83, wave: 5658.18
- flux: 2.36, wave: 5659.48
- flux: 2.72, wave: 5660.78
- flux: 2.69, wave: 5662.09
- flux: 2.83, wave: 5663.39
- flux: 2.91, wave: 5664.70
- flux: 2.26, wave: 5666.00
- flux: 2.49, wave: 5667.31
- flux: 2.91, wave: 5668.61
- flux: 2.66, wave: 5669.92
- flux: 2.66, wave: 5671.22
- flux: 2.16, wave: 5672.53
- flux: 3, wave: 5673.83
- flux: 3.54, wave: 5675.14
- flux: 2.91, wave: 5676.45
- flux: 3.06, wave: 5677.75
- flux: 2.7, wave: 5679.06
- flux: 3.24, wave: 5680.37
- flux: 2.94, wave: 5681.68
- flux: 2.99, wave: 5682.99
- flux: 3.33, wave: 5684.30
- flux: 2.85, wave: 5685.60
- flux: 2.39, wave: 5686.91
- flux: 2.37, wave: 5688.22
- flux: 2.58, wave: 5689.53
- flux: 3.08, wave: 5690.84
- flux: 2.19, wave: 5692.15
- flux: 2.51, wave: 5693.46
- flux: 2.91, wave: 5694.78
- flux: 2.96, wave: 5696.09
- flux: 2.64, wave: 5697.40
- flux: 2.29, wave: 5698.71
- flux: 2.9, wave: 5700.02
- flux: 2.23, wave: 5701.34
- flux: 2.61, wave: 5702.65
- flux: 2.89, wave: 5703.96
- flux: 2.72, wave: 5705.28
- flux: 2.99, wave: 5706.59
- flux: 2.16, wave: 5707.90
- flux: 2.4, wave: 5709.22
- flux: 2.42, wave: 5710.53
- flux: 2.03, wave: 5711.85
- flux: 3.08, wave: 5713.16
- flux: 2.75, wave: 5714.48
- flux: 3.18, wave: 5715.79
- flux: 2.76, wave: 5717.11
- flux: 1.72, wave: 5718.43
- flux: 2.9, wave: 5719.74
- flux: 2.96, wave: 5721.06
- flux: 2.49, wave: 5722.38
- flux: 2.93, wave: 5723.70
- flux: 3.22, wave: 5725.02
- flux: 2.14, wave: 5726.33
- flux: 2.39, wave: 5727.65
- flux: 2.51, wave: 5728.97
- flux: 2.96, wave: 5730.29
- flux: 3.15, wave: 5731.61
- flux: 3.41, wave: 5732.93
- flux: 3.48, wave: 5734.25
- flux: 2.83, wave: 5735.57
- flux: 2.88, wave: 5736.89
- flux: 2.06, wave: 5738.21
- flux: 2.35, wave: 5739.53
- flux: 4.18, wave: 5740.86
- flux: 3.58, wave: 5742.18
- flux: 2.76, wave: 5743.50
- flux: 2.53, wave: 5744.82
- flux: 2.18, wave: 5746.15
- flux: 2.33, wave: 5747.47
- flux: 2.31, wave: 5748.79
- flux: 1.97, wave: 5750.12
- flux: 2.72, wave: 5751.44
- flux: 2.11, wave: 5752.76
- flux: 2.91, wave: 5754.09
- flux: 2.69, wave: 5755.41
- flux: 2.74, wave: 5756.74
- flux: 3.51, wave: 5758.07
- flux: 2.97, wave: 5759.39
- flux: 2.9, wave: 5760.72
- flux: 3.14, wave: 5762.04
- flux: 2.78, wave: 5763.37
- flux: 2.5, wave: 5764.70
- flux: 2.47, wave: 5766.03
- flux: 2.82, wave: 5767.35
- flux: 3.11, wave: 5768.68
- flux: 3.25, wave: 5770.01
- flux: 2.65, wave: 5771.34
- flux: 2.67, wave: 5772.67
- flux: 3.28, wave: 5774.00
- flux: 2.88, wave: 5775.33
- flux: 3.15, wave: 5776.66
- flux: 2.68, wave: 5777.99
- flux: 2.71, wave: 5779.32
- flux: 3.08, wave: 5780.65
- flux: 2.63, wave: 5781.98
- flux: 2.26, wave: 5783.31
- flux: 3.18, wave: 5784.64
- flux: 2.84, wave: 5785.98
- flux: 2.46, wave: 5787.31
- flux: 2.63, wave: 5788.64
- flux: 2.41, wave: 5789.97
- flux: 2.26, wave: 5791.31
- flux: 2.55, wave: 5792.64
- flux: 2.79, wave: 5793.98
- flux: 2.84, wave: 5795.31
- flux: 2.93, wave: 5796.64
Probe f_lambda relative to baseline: 1.07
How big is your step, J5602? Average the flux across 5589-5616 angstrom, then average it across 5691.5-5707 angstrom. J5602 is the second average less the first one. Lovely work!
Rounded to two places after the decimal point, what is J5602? -0.27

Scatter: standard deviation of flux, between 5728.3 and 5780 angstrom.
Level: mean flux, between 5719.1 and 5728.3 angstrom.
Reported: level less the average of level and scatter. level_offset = 1.13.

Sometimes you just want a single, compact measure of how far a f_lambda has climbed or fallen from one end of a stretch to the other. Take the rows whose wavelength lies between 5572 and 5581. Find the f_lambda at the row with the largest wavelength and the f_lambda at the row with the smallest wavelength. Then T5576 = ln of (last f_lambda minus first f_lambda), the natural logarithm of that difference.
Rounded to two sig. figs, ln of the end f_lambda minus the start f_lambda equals -2.0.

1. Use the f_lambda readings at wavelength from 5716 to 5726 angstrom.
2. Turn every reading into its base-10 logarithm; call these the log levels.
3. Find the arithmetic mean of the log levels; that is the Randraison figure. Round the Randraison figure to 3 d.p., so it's 0.426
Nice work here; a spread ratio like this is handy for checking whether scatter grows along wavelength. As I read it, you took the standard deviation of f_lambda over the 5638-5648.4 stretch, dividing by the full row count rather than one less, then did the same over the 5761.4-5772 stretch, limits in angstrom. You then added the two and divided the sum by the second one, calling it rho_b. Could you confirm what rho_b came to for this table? 1.7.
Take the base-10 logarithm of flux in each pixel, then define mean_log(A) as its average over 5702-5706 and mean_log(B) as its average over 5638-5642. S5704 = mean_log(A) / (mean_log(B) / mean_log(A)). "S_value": 0.44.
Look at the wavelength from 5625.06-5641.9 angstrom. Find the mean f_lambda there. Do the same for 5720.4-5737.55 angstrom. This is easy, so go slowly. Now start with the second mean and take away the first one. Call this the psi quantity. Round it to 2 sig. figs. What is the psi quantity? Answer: 0.12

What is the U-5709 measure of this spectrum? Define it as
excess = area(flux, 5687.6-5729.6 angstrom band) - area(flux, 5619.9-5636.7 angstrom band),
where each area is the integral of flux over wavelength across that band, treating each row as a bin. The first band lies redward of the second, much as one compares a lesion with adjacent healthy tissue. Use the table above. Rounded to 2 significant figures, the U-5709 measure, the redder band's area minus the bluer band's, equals 63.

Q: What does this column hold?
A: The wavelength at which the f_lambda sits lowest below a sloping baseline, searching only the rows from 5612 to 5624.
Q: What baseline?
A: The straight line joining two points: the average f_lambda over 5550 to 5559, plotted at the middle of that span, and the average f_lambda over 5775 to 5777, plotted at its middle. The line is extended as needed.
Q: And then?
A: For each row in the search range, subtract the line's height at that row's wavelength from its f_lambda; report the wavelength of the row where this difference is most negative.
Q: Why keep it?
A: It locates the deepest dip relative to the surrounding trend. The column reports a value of 5616.64 angstrom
